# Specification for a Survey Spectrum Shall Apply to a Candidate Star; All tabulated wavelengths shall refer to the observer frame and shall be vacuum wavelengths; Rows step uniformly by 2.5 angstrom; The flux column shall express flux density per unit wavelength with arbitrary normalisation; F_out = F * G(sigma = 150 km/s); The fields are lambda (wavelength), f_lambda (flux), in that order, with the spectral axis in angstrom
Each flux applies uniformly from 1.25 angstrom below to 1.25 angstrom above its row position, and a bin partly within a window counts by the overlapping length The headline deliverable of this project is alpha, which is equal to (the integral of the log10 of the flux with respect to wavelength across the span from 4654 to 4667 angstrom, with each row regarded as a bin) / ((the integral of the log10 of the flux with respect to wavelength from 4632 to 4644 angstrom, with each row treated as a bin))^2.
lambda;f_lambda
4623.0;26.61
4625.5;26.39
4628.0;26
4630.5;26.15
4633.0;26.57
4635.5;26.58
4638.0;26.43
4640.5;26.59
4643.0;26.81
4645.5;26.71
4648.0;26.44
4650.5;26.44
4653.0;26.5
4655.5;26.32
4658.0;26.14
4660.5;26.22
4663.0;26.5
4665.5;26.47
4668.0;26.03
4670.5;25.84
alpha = 0.063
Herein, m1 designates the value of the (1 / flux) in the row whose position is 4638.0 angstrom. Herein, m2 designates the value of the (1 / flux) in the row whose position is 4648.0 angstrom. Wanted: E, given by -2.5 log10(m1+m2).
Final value 2.803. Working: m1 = 0.0378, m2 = 0.0378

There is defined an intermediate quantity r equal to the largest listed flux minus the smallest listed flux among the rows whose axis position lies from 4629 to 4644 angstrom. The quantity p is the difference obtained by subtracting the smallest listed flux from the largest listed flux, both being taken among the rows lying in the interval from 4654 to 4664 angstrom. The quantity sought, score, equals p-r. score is -0.30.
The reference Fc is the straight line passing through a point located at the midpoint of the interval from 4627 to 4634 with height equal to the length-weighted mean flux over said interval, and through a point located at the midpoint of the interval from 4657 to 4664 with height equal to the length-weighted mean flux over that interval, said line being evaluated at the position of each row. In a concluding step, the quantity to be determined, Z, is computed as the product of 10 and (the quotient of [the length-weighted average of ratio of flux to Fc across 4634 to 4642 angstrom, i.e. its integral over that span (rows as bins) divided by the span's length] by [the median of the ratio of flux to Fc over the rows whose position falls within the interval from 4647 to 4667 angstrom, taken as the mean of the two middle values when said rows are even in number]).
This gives 10.0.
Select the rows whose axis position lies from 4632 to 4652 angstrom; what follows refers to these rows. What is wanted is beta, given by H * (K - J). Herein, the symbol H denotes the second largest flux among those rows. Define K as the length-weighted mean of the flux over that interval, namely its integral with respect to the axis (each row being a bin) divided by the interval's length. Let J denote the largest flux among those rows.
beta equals -6.40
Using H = 26.71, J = 26.81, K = 26.6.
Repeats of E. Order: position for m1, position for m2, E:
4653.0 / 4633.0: 2.807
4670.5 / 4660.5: 2.786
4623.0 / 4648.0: 2.807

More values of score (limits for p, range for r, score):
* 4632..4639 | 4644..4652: -0.12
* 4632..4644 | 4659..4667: 0.10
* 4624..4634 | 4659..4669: 0.10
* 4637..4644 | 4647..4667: 0.02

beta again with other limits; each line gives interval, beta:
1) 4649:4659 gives -3.77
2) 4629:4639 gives -4.20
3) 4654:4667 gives -4.57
